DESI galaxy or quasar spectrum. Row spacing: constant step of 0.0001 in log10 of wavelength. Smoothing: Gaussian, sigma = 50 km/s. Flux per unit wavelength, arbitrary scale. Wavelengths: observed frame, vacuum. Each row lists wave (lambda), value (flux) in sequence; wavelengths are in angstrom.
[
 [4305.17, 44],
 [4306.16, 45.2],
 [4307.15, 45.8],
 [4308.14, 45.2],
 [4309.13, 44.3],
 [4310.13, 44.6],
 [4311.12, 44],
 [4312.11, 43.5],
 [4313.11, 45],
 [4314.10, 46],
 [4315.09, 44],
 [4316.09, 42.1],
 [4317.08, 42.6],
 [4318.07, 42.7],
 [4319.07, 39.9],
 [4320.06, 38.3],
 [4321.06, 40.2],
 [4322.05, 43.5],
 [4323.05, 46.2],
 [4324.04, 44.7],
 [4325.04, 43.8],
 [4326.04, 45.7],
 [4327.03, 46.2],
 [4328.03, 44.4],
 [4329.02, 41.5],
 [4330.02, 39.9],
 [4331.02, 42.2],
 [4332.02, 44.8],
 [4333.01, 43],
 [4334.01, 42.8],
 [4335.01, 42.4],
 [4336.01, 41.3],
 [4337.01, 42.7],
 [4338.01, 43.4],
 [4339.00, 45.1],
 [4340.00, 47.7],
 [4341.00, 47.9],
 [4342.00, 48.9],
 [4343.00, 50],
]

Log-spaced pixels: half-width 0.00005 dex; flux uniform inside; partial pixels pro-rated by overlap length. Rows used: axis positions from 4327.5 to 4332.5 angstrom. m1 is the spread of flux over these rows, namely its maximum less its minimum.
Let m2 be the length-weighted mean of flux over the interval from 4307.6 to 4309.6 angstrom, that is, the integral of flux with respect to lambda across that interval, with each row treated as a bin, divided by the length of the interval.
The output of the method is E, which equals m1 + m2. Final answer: 49.8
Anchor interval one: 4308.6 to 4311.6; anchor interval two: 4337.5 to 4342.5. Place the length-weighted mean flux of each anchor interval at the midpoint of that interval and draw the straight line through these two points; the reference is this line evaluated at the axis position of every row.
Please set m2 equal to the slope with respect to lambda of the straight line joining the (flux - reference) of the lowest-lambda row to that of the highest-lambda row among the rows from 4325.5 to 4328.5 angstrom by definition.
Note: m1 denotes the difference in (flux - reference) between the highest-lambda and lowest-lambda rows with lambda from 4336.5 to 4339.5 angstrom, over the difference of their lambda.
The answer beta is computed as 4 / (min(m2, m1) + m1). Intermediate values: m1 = 1.13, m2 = -0.7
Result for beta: 10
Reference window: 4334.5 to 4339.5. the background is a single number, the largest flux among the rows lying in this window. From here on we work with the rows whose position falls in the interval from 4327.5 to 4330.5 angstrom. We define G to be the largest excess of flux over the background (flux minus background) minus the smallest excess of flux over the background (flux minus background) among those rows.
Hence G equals 4.50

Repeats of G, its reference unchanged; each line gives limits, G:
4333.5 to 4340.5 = 6.40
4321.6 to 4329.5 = 4.70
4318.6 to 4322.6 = 5.20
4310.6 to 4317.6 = 3.90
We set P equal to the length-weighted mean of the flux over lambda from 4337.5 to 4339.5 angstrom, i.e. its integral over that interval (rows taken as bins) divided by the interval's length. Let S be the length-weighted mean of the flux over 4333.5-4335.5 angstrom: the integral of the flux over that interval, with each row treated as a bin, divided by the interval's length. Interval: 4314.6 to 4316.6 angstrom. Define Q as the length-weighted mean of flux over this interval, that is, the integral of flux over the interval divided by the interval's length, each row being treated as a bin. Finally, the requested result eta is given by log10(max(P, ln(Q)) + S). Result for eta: 1.94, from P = 44.4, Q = 43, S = 42.5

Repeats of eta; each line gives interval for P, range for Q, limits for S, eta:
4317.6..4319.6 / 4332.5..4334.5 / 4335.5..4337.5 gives 1.92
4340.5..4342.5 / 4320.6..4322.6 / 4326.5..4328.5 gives 1.97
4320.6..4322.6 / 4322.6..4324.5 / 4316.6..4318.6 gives 1.93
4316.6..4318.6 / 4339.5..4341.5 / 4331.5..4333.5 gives 1.94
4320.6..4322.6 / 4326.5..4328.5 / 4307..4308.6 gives 1.94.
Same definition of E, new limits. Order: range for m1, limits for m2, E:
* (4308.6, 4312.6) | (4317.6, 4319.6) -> 42.3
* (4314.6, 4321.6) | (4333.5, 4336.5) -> 47.8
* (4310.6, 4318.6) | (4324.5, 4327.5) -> 49.1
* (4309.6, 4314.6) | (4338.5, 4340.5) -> 49.1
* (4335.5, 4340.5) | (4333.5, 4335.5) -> 48.9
